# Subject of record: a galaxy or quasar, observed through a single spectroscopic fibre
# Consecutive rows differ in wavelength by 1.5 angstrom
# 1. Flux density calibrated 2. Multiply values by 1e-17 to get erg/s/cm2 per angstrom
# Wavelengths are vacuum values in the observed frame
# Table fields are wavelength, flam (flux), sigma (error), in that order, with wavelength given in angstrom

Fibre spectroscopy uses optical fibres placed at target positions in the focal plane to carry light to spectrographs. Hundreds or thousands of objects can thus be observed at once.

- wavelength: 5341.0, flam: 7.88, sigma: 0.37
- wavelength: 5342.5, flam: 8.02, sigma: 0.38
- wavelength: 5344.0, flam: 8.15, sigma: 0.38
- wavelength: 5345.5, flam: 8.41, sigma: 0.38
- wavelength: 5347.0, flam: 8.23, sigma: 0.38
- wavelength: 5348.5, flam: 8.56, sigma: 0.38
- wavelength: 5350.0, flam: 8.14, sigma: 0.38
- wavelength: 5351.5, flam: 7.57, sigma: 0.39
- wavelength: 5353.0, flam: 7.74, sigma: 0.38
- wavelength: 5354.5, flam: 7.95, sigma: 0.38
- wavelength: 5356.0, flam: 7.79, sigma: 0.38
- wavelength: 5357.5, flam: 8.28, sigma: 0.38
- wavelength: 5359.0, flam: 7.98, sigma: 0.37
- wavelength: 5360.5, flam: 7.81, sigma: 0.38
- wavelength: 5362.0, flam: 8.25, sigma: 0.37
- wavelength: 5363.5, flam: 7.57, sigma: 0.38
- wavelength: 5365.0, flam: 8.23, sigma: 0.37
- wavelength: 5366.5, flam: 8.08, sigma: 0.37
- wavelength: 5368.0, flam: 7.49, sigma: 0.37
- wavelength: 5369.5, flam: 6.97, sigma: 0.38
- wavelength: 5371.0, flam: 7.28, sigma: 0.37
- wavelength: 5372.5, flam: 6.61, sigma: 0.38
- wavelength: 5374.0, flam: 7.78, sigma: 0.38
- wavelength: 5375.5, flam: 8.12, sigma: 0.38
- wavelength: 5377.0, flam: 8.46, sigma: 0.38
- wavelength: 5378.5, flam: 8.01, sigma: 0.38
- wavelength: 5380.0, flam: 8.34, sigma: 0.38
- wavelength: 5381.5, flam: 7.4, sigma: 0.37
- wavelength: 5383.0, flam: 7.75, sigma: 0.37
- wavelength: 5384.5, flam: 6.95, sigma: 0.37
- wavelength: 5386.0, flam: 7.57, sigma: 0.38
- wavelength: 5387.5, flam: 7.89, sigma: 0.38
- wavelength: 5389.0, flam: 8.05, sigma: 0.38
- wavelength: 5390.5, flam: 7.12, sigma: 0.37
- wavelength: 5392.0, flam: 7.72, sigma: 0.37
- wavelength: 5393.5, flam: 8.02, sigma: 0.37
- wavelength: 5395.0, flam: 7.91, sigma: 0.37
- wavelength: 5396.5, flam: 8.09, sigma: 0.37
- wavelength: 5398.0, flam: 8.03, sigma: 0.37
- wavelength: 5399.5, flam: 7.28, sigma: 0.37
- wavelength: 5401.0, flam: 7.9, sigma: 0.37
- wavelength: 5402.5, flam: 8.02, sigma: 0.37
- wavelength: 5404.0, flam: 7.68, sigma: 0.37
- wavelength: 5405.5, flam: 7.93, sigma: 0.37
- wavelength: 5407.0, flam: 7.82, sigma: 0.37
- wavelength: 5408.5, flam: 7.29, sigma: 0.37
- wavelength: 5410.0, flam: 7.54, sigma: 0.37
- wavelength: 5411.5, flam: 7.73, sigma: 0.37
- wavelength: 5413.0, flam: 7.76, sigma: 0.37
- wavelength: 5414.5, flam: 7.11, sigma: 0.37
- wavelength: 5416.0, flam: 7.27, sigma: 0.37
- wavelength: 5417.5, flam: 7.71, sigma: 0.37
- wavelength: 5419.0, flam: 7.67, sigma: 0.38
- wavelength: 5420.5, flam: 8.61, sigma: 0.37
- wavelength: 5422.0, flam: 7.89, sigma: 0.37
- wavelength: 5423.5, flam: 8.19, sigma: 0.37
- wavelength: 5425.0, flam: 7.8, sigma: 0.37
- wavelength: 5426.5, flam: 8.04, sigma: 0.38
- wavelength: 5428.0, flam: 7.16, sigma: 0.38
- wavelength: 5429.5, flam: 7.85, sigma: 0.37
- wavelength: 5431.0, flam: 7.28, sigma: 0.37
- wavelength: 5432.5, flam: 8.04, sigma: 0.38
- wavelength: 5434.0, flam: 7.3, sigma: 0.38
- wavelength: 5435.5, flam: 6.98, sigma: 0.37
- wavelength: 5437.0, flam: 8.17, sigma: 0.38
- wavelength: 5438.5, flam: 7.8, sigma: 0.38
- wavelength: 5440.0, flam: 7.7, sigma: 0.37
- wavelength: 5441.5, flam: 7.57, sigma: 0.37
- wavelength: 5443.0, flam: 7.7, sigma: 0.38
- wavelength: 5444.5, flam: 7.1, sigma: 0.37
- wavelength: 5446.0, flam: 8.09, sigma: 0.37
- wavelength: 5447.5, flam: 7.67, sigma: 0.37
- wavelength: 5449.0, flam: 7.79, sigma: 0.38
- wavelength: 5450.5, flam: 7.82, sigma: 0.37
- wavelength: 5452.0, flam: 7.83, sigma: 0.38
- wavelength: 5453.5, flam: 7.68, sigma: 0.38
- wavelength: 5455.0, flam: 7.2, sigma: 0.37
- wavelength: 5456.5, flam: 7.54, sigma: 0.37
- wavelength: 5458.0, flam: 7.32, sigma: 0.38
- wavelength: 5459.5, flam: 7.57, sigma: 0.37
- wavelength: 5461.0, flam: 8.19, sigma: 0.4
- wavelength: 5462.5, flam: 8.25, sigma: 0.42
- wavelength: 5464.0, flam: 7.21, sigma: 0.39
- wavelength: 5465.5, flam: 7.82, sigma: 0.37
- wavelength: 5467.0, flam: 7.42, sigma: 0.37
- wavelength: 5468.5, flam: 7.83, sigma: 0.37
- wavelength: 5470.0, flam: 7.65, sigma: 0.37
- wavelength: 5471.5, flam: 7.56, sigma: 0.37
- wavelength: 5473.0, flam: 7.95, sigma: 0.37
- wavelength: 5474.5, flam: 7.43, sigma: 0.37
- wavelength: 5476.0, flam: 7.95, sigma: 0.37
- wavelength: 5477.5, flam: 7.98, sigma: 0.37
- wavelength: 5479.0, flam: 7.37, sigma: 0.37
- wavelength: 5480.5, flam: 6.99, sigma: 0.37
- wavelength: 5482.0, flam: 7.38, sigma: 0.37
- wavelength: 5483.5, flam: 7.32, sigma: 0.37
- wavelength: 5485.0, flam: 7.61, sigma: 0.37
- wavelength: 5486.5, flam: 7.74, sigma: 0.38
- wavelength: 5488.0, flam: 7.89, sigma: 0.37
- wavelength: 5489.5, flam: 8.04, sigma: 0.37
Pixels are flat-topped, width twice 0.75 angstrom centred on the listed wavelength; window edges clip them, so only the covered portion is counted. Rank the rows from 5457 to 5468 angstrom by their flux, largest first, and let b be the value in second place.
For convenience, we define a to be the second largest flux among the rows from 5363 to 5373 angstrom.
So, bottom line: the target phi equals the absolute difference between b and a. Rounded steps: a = 8.08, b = 8.19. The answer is 0.1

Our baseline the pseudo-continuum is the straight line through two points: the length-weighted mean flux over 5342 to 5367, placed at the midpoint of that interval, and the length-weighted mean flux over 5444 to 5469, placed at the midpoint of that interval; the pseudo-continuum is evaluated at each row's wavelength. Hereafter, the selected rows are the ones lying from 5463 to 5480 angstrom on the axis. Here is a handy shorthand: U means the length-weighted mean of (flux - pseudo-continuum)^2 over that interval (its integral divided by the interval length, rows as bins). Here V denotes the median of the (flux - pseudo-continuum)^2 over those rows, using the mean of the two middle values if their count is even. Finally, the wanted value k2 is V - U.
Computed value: -0.03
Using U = 0.08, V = 0.04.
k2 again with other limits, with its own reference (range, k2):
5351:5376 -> -0.21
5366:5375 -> -0.24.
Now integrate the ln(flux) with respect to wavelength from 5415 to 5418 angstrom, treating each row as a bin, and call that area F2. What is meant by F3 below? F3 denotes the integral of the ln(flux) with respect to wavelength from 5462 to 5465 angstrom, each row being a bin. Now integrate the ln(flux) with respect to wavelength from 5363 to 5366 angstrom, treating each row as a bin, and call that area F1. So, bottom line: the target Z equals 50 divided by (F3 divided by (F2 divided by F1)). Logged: 7.92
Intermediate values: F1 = 6.21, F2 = 6.02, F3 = 6.12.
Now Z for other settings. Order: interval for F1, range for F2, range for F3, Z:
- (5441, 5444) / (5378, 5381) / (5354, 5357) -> 8.33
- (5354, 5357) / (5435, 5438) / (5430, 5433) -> 8.06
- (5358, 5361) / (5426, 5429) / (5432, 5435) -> 8.05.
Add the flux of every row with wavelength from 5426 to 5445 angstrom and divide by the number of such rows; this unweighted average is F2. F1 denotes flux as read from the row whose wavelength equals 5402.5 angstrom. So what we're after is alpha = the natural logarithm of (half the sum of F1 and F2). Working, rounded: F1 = 8.02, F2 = 7.59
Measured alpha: 2.055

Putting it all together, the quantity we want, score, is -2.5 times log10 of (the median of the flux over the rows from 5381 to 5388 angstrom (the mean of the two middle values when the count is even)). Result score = -2.20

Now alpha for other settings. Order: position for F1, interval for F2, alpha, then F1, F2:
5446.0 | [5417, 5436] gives 2.068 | 8.09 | 7.73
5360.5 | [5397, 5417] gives 2.045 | 7.81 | 7.64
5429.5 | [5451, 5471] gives 2.048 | 7.85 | 7.65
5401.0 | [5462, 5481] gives 2.051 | 7.9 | 7.65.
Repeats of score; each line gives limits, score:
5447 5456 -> -2.22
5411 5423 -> -2.22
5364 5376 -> -2.21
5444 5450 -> -2.22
